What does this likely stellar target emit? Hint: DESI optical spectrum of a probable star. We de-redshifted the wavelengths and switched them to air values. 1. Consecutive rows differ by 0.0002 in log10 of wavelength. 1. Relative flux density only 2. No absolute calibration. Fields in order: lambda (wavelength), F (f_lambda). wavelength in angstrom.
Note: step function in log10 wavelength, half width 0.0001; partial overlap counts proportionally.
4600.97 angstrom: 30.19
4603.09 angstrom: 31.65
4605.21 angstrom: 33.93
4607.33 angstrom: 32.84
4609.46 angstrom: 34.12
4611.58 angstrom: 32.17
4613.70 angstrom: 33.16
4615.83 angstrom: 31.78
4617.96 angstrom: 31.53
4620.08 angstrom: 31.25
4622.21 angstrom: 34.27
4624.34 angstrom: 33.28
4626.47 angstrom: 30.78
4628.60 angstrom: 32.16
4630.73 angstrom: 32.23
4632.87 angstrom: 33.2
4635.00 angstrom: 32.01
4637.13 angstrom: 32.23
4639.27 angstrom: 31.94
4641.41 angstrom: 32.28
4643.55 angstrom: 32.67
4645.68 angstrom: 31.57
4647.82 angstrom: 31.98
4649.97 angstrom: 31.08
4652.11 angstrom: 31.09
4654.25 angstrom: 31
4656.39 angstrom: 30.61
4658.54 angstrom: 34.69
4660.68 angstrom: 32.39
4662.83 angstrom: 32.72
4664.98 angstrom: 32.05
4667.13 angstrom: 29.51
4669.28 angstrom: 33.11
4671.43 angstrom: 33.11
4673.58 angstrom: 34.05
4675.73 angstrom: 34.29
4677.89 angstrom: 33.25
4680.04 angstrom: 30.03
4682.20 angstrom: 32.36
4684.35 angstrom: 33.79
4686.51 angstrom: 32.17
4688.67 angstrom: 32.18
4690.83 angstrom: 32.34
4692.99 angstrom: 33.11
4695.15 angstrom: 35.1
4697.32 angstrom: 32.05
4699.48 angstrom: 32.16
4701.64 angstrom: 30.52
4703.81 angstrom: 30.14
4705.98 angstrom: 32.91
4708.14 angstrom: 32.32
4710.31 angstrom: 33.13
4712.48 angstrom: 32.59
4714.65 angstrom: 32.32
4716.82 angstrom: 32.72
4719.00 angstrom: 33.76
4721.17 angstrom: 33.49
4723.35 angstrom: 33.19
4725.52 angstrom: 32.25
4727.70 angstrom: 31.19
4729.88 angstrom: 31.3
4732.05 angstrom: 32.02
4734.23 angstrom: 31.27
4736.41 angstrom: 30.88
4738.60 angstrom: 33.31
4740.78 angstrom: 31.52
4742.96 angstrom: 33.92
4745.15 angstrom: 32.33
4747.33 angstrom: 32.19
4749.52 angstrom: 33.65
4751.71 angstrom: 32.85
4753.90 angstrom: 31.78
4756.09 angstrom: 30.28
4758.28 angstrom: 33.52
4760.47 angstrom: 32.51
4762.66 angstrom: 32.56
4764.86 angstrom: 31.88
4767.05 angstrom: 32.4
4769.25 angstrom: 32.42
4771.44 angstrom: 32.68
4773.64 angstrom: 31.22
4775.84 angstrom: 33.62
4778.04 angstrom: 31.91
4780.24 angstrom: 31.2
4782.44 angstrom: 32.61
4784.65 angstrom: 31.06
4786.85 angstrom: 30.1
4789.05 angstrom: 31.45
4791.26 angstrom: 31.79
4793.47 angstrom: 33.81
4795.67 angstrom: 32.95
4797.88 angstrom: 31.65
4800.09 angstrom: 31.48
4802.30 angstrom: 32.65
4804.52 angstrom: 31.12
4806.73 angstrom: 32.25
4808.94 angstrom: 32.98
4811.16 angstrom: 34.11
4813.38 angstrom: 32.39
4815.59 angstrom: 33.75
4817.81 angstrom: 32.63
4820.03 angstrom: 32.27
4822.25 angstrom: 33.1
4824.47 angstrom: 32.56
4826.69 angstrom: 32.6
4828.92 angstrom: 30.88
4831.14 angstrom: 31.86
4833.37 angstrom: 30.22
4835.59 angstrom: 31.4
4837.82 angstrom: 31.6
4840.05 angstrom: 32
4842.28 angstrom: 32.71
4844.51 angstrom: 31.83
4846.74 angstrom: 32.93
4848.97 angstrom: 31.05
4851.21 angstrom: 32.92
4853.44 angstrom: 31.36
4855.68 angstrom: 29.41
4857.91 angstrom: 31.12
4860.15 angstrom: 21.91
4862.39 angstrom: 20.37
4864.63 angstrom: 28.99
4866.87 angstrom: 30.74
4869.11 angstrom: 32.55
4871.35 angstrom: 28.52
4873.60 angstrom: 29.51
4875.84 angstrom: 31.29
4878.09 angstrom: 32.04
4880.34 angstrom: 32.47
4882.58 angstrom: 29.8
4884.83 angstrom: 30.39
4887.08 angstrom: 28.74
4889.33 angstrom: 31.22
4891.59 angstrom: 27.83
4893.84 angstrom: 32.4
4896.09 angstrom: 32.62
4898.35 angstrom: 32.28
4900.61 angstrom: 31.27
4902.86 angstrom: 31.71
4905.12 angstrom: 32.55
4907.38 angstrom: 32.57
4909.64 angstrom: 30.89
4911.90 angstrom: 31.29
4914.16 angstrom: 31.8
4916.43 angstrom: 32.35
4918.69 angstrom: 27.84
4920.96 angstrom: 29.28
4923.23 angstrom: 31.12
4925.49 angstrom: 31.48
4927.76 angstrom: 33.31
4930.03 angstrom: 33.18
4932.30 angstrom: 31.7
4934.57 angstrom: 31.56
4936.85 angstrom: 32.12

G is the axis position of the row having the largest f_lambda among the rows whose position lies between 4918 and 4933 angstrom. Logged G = 4927.76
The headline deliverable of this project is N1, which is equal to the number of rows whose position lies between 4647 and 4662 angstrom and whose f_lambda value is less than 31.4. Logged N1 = 4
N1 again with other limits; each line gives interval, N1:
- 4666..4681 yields 2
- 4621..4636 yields 1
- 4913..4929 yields 3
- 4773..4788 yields 4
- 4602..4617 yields 0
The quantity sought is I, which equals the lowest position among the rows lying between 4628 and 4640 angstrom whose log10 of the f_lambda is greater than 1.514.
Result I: 4632.87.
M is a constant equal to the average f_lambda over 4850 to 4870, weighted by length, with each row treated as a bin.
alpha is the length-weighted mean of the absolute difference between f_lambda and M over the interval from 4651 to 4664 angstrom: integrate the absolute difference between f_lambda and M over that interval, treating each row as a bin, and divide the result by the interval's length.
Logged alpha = 3.30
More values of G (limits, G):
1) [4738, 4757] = 4742.96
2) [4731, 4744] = 4742.96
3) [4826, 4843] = 4842.28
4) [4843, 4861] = 4846.74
